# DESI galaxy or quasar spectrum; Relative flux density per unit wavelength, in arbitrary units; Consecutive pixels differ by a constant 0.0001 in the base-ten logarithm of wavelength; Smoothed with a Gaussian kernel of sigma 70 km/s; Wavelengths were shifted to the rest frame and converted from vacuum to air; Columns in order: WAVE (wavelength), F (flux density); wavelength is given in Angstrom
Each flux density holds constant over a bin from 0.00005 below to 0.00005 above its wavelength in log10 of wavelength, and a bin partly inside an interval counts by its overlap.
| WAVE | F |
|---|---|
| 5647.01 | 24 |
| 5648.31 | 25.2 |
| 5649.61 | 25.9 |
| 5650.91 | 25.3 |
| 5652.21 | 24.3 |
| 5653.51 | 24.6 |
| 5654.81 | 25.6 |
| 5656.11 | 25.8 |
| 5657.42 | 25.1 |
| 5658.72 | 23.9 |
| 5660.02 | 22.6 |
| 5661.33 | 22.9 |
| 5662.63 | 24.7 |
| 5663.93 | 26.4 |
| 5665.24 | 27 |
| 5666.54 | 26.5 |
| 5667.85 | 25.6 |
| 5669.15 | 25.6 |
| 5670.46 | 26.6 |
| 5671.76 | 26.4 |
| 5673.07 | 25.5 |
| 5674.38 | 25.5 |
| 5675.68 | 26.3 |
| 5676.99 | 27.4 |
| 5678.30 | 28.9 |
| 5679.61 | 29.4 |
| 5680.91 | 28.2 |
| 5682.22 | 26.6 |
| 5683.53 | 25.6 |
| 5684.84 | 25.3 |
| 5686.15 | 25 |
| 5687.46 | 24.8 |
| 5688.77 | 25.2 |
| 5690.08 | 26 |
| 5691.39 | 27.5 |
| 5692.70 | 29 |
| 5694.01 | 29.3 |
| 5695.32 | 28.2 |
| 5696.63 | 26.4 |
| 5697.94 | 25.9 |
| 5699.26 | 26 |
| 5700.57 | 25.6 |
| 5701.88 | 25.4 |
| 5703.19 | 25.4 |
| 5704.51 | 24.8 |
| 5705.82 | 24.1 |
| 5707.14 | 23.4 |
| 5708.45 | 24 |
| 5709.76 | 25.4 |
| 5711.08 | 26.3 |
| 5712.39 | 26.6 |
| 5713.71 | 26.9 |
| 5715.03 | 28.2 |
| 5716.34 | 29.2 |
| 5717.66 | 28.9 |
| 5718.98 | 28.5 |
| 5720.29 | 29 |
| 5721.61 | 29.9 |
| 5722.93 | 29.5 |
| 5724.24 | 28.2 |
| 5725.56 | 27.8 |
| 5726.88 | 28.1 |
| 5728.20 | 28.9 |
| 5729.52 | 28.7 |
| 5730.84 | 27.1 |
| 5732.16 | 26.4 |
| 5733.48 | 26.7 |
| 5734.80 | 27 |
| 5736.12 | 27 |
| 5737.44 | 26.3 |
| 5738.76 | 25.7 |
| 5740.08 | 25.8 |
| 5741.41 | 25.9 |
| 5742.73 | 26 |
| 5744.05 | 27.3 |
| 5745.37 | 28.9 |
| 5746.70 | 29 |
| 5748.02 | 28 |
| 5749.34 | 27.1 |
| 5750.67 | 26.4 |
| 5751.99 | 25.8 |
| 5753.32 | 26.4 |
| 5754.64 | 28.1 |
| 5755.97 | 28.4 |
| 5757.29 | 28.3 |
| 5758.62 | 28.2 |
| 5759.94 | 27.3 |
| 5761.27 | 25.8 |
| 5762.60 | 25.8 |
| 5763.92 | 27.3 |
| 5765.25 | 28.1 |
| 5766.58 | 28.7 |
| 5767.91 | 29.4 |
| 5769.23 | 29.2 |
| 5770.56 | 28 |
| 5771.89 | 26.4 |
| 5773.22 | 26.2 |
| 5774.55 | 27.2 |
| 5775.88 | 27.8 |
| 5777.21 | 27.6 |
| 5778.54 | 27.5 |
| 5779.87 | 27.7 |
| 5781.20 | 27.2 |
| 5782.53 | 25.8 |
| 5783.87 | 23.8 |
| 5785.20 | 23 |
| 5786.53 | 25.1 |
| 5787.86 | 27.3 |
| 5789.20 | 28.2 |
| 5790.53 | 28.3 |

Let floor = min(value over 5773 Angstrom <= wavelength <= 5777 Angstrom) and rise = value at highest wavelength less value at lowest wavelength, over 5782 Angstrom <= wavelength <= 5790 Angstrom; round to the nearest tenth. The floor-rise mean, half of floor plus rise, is 14.3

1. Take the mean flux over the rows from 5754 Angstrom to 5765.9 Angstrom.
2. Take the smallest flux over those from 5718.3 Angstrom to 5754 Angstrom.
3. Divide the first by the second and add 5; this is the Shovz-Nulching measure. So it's 6.07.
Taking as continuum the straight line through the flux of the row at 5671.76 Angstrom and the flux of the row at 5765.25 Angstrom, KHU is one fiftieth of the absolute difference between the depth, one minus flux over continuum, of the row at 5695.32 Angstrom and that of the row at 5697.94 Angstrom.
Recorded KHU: 0.0017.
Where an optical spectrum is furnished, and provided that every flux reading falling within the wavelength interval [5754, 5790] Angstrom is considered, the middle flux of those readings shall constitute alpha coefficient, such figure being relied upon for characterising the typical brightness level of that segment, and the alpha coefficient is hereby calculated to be 27.5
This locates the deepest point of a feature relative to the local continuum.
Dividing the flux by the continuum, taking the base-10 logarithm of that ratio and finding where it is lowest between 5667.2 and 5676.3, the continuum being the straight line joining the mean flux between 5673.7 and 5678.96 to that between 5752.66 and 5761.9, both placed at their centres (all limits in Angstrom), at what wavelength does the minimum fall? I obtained 5674.38 Angstrom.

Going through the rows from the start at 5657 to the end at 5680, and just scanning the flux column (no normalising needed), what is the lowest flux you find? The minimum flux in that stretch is 22.6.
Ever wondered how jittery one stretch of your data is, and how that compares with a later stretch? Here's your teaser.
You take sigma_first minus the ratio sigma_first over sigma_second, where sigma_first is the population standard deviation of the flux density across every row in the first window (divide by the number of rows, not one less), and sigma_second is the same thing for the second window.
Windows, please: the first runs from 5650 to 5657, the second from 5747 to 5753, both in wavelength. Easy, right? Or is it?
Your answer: -0.13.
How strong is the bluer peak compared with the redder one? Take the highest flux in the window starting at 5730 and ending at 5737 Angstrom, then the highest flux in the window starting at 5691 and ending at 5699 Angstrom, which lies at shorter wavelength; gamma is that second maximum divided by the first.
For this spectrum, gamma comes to 1.08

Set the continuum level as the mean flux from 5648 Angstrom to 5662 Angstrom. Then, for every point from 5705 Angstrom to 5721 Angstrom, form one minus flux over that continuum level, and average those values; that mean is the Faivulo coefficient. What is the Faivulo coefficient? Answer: -0.083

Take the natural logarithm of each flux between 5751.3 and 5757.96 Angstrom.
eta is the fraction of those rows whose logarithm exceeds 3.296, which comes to 0.6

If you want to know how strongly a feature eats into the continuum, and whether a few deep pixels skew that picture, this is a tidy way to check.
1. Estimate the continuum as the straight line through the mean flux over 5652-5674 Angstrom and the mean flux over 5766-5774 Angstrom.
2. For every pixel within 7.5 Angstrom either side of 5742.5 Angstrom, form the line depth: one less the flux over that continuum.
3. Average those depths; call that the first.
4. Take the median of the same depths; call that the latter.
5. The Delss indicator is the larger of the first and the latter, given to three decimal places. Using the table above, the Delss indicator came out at 0.013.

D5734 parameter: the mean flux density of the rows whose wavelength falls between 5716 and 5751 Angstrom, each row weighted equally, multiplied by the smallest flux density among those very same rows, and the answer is 711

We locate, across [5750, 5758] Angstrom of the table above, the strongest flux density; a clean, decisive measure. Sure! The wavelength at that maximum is 5755.97 Angstrom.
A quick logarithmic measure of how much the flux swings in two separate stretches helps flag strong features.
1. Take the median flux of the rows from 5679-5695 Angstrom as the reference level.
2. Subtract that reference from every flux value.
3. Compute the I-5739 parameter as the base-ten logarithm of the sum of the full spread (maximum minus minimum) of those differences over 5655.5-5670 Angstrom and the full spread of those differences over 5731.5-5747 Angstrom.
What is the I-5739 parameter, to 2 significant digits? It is 0.89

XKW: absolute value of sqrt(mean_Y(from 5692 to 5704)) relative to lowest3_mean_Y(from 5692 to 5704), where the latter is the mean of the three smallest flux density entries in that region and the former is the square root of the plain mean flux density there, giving 0.203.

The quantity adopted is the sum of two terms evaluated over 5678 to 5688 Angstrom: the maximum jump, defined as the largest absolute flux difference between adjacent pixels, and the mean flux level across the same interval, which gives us 28.3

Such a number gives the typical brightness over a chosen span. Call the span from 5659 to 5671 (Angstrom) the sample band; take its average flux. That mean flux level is 25.3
